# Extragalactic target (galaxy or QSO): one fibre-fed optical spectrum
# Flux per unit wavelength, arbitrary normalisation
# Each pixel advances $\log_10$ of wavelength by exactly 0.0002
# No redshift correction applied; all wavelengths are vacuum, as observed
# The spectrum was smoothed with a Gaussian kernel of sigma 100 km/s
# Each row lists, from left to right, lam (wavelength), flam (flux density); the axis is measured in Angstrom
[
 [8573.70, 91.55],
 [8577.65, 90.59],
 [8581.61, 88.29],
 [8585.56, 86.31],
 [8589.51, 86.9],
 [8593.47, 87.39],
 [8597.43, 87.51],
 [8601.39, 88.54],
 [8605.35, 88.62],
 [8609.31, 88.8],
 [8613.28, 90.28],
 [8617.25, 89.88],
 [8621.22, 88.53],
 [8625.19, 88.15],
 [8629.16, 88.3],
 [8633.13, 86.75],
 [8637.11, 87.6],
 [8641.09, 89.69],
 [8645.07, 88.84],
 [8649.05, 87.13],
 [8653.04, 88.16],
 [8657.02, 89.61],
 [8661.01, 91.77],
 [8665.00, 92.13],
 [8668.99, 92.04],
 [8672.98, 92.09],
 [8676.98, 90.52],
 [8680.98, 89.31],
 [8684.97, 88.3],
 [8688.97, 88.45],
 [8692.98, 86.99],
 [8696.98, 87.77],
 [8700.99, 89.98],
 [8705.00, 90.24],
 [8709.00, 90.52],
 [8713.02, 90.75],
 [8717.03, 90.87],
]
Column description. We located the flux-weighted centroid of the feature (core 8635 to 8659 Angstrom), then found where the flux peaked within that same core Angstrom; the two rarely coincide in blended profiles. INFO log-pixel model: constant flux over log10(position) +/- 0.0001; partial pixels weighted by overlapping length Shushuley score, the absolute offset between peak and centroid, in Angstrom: 6.0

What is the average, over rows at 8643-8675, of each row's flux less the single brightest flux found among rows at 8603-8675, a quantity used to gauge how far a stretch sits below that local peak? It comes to -1.91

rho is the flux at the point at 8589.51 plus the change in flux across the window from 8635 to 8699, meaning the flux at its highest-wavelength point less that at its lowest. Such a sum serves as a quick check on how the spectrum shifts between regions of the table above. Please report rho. 87.1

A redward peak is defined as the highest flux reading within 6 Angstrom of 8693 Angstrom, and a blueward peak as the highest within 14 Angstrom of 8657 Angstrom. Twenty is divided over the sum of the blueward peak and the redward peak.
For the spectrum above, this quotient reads 0.111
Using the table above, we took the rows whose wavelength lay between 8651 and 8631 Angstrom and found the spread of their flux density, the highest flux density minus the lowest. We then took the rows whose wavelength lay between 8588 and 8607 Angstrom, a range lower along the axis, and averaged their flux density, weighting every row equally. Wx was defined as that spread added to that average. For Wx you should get 90.7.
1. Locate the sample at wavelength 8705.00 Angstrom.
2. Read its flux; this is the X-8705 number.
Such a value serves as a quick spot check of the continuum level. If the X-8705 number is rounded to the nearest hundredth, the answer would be 90.24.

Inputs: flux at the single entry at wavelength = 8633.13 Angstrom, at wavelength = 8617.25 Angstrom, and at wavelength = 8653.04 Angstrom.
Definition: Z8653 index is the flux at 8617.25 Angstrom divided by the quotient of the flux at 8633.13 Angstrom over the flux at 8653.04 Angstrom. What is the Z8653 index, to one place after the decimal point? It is 91.3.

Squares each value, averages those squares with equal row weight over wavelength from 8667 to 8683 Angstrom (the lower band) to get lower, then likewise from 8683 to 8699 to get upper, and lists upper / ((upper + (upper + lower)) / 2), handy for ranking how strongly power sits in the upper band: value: 0.651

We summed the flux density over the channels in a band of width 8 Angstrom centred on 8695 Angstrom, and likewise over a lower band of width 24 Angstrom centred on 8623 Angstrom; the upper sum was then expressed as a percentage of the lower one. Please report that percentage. 33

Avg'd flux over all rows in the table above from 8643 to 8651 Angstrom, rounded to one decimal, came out 88.0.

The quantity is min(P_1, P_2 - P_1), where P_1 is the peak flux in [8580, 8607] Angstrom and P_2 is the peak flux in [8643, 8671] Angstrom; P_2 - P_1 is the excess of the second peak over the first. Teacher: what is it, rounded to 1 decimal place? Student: 3.5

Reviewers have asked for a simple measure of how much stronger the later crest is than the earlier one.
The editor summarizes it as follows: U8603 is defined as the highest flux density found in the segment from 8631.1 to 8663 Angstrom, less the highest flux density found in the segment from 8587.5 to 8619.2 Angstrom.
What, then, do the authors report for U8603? 1.5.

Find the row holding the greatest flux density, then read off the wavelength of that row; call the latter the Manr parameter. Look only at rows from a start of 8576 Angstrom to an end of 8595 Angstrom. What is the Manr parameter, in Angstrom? 8577.65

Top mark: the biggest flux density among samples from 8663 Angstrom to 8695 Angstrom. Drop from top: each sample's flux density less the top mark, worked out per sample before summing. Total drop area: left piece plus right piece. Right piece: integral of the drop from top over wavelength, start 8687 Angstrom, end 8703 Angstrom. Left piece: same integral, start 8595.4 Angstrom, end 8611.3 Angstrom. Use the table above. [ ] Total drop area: -121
